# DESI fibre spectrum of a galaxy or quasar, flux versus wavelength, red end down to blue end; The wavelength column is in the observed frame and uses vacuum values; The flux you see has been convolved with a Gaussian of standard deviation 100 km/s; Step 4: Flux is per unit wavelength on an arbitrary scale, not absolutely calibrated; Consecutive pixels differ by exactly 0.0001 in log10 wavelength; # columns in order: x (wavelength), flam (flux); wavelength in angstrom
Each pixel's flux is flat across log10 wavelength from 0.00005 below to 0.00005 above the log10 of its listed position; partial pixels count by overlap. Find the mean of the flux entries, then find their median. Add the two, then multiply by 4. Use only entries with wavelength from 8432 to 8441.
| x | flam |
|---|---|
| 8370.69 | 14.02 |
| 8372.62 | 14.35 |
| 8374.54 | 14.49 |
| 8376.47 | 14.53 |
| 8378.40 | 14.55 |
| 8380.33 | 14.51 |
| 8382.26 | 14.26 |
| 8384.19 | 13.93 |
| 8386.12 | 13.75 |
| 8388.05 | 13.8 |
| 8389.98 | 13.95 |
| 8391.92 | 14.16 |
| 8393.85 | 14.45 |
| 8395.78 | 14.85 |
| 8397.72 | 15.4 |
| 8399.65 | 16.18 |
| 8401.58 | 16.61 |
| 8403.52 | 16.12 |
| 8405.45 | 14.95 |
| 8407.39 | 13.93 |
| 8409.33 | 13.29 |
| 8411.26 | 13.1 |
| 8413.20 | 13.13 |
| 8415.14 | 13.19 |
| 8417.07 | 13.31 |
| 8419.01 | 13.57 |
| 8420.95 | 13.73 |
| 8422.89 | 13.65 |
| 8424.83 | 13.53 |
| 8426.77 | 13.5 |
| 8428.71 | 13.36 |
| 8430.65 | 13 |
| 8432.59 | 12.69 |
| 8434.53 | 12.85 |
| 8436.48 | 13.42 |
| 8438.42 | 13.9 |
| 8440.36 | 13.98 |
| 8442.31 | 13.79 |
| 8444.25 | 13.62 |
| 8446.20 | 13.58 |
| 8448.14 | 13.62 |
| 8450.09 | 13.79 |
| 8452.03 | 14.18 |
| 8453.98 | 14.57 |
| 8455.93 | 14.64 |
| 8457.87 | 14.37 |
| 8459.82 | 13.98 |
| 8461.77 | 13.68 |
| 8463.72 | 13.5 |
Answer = 107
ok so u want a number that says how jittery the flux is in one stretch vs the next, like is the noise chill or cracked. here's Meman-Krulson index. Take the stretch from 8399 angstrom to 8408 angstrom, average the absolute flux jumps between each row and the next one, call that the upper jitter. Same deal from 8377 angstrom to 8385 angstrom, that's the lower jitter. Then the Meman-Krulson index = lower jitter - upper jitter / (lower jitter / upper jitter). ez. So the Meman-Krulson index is -2.7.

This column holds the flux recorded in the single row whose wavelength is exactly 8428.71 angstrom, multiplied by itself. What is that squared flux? 178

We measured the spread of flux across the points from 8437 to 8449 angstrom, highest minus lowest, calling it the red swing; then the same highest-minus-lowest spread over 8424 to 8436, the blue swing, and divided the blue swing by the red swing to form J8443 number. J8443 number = 2.1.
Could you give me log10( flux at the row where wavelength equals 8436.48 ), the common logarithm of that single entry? 1.13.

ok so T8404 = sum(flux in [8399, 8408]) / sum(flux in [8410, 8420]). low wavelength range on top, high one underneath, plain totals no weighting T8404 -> 1.17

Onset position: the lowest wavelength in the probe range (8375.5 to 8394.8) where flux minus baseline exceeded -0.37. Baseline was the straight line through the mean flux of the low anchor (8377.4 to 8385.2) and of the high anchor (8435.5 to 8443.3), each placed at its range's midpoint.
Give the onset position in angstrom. 8376.47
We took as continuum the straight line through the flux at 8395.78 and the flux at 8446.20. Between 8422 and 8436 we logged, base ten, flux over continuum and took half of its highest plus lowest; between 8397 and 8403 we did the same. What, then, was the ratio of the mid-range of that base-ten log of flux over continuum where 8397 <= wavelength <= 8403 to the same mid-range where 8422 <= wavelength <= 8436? -1.2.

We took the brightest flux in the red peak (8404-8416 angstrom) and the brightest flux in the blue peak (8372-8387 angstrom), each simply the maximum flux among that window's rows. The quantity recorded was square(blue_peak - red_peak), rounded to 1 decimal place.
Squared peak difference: 0.2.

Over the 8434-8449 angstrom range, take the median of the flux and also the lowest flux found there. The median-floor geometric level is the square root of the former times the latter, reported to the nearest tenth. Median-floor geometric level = 13.2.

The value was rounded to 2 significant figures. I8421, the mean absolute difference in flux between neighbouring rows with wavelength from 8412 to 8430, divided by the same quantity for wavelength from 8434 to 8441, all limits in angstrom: 0.32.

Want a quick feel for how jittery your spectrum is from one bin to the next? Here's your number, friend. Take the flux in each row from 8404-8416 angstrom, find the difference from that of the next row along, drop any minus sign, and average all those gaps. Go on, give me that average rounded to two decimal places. 0.39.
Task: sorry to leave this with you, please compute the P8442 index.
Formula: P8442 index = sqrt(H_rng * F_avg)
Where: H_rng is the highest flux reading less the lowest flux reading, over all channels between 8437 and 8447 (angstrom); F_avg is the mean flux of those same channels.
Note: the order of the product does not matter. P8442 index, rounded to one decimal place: 2.3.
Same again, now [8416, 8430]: 2.4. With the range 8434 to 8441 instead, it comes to 3.9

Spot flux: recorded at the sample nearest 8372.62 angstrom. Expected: 14.35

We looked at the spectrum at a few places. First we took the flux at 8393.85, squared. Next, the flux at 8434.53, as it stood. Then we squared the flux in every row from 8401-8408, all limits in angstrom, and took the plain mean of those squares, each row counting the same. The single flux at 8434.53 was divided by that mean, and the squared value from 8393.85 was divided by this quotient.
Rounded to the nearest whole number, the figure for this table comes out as 3873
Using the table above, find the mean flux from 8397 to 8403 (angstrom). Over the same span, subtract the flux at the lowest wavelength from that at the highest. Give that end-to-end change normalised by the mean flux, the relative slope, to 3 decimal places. 0.075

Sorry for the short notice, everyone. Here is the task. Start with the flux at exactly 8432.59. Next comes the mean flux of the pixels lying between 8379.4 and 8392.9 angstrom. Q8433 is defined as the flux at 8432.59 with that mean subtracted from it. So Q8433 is -1.4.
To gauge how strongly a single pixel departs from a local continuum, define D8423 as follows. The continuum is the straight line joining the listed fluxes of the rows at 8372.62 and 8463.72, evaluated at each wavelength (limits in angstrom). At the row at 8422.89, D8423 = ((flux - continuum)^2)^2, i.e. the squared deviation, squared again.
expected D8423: 0.0028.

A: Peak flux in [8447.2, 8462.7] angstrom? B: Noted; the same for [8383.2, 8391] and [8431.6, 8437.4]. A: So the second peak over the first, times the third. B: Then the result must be 12.8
